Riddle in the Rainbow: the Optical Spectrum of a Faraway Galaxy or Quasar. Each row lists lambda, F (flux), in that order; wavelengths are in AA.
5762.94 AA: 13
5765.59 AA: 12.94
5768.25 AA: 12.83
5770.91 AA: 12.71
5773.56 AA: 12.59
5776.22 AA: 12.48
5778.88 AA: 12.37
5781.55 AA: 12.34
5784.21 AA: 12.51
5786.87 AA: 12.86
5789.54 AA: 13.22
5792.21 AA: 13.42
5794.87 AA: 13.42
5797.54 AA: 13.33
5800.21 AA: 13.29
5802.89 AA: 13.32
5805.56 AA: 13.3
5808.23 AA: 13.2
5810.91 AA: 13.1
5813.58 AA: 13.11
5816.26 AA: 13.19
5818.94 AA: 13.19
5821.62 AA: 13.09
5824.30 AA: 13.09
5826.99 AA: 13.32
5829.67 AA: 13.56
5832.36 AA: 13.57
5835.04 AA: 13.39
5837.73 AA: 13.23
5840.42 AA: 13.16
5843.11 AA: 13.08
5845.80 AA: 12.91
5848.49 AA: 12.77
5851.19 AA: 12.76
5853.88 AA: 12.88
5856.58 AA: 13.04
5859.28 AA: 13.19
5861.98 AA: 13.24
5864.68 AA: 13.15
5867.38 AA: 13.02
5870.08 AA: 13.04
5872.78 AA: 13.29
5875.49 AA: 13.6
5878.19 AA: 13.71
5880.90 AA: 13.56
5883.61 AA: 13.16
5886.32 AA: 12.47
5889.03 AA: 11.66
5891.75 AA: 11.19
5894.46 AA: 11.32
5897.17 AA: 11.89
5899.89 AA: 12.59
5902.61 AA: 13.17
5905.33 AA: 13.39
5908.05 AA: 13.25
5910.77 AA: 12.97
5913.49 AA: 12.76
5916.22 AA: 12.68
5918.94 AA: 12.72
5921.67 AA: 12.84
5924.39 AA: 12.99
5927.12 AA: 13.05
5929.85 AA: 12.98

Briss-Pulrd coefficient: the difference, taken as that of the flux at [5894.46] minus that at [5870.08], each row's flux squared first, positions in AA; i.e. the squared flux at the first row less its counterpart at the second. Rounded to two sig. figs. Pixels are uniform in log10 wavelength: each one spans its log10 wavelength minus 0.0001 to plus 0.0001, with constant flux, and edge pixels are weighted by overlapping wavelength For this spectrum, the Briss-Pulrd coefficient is -42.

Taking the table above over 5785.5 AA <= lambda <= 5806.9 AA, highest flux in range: 13.42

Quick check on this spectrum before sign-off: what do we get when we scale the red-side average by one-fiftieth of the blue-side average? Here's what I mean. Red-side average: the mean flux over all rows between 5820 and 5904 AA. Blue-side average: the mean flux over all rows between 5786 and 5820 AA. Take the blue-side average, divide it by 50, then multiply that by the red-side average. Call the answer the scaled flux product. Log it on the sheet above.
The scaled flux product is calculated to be 3.42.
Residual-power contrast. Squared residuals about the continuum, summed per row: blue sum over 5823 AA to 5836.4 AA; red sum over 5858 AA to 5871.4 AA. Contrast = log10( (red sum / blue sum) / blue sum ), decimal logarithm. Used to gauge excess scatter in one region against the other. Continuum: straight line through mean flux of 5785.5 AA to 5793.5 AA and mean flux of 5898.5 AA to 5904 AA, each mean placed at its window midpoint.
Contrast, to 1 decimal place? -0.5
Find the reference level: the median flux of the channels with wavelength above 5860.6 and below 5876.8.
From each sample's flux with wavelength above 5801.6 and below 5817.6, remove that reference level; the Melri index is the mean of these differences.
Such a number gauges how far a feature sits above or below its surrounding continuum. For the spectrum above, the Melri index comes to 0.0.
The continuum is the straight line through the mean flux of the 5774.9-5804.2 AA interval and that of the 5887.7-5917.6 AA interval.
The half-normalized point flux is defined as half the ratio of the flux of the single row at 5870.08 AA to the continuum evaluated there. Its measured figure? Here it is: 0.5178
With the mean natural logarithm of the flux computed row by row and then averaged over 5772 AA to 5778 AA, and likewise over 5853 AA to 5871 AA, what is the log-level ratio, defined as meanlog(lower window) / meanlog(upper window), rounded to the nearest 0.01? 0.98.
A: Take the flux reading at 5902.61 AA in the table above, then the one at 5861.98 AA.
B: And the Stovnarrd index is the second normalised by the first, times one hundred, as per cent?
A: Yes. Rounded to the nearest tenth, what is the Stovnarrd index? 100.5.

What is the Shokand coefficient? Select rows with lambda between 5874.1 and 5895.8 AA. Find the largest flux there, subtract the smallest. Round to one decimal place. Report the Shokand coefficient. 2.5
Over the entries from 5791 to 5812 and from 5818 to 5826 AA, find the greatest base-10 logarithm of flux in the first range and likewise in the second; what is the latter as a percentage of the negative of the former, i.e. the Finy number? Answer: -99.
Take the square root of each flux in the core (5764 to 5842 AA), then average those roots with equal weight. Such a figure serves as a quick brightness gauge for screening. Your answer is 3.62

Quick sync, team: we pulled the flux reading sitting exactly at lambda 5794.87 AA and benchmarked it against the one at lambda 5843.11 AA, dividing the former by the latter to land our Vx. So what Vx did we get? 1.026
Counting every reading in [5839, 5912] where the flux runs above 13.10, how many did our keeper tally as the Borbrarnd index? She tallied 12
